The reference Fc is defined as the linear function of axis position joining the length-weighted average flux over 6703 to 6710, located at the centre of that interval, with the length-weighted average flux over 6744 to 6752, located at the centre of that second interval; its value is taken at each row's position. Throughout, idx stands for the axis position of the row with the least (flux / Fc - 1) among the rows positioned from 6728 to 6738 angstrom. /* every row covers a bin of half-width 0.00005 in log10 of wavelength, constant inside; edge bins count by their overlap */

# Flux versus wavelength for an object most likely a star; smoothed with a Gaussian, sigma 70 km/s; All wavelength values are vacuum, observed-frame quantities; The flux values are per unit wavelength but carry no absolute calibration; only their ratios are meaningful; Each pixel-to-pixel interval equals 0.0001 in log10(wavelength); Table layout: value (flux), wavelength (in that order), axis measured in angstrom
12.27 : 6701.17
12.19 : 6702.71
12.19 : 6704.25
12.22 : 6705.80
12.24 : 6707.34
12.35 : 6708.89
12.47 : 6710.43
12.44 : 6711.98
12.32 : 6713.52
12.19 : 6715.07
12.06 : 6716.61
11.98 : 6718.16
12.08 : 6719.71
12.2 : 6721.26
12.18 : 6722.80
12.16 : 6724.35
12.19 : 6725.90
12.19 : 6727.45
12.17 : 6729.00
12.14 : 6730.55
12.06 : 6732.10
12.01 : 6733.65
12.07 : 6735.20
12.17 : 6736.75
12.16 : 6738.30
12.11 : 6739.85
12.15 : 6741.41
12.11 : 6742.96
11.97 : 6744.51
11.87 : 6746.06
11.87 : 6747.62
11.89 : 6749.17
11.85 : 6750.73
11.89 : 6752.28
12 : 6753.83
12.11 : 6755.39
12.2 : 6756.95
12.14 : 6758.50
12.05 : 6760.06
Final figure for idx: 6733.65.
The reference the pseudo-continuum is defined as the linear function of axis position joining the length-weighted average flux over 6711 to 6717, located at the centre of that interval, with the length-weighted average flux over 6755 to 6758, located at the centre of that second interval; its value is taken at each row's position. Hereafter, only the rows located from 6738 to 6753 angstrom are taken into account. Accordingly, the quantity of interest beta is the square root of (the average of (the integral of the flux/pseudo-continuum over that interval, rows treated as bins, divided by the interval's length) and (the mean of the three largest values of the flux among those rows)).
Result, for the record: 2.56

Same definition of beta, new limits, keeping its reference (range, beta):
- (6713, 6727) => 2.57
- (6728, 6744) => 2.56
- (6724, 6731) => 2.57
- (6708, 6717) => 2.59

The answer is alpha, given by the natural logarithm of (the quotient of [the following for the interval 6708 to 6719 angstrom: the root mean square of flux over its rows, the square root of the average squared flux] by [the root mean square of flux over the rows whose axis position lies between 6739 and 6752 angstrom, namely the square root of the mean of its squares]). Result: 0.02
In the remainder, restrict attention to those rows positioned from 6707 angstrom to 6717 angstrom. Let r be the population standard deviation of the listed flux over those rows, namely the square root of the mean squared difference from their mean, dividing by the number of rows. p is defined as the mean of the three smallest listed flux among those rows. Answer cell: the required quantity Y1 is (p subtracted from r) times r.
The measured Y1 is -1.60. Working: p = 12.2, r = 0.133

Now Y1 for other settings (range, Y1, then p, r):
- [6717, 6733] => -0.82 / 12.0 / 0.068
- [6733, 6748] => -1.28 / 11.9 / 0.108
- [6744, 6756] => -0.98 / 11.9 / 0.083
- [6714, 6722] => -0.99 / 12.0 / 0.083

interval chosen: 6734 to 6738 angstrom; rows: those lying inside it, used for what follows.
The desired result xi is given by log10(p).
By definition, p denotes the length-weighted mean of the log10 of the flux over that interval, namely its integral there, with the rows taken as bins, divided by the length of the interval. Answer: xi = 0.0351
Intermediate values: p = 1.08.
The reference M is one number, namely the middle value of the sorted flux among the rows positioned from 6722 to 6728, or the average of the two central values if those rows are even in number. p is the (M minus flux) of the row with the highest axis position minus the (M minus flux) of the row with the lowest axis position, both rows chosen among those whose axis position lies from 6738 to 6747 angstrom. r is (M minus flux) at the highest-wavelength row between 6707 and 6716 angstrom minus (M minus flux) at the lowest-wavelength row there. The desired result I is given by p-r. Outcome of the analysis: 0.24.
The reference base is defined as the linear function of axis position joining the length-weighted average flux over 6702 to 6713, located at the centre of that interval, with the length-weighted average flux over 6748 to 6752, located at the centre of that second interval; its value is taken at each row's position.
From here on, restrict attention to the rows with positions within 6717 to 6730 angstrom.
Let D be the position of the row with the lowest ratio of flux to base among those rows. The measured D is 6718.16 angstrom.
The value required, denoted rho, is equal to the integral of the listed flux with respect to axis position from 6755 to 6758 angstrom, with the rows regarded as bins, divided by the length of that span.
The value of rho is 12.2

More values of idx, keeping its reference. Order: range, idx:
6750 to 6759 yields 6750.73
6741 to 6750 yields 6746.06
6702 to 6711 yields 6702.71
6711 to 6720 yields 6718.16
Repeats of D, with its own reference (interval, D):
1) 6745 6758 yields 6746.06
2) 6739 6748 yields 6746.06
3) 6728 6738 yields 6733.65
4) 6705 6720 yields 6718.16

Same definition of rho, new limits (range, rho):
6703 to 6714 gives 12.3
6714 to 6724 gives 12.1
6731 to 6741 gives 12.1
